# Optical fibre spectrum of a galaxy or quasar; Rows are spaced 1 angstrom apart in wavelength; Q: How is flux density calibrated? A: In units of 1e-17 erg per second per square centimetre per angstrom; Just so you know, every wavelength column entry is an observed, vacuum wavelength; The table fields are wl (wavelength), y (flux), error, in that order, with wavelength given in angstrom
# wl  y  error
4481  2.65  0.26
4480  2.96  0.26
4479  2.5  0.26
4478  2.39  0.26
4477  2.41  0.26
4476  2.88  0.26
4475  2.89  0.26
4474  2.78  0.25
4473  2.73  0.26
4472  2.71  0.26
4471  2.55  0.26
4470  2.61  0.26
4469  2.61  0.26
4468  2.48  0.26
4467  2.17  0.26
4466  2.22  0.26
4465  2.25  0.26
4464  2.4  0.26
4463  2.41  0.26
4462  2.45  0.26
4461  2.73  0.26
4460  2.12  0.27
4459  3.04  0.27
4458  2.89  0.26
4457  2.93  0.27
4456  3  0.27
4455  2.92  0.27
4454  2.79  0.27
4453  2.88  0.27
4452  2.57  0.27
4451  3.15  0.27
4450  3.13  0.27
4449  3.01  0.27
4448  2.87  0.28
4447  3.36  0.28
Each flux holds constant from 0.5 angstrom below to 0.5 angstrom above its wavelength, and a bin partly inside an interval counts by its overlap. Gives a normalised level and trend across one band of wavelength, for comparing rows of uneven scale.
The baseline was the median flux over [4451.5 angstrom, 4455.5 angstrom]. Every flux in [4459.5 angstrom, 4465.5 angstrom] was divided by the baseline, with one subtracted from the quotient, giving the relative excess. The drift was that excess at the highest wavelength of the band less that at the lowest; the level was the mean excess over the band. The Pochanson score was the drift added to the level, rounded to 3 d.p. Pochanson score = -0.110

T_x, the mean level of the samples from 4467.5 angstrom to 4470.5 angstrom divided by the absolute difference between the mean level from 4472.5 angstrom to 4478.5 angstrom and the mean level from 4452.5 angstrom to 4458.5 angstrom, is 12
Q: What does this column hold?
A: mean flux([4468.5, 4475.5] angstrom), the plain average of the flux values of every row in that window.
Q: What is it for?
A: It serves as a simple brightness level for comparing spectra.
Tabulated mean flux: 2.7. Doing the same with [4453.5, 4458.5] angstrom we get 2.9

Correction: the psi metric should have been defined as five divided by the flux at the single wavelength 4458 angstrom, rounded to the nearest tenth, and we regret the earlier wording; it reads 1.7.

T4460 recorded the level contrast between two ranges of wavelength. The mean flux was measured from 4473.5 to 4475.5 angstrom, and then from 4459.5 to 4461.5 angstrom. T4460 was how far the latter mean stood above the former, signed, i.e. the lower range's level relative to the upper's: -0.41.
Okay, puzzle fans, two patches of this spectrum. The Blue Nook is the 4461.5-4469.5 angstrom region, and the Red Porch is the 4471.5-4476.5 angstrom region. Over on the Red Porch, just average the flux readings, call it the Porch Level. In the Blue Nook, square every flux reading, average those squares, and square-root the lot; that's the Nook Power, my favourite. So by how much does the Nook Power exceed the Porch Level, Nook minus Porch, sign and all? -0.42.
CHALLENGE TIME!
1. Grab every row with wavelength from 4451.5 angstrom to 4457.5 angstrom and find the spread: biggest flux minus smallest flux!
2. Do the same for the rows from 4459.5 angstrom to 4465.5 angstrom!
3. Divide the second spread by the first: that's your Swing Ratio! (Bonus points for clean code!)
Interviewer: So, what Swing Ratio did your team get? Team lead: 1.4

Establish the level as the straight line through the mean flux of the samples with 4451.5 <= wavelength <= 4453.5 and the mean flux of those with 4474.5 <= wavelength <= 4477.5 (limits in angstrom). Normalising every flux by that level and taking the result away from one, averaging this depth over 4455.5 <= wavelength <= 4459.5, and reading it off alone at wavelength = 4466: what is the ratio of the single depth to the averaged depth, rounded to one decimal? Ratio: -2.1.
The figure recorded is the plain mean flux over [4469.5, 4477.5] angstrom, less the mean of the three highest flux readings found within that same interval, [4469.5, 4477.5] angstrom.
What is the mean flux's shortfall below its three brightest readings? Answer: -0.155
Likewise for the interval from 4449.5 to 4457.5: -0.172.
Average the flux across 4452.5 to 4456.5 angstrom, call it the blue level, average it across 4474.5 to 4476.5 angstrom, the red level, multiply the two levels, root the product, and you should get 2.89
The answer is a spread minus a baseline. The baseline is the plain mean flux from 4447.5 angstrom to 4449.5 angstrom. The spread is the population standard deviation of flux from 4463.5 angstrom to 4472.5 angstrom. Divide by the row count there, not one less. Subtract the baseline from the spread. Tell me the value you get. -2.76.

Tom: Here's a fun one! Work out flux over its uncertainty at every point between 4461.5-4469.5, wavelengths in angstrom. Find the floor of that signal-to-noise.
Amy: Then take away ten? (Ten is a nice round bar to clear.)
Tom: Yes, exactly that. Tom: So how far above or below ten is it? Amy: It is -1.7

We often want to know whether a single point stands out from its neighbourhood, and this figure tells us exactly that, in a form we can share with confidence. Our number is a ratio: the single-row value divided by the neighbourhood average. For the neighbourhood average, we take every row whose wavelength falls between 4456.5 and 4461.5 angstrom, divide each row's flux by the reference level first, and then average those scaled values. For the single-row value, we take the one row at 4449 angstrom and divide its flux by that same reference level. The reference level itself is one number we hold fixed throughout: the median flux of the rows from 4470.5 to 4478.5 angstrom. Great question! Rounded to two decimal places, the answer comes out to 1.10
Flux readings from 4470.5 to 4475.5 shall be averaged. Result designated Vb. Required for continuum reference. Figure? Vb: 2.73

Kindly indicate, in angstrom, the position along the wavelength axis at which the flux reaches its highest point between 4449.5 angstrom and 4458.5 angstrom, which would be 4451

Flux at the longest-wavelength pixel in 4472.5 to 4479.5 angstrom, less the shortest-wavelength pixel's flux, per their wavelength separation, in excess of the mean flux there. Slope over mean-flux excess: -2.69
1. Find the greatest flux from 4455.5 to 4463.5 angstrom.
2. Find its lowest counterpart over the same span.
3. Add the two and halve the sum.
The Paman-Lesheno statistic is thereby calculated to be 2.58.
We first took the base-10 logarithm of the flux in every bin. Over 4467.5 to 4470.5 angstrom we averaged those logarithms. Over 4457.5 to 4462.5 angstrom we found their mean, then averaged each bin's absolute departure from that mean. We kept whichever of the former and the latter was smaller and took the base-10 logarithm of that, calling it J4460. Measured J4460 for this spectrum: -1.3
